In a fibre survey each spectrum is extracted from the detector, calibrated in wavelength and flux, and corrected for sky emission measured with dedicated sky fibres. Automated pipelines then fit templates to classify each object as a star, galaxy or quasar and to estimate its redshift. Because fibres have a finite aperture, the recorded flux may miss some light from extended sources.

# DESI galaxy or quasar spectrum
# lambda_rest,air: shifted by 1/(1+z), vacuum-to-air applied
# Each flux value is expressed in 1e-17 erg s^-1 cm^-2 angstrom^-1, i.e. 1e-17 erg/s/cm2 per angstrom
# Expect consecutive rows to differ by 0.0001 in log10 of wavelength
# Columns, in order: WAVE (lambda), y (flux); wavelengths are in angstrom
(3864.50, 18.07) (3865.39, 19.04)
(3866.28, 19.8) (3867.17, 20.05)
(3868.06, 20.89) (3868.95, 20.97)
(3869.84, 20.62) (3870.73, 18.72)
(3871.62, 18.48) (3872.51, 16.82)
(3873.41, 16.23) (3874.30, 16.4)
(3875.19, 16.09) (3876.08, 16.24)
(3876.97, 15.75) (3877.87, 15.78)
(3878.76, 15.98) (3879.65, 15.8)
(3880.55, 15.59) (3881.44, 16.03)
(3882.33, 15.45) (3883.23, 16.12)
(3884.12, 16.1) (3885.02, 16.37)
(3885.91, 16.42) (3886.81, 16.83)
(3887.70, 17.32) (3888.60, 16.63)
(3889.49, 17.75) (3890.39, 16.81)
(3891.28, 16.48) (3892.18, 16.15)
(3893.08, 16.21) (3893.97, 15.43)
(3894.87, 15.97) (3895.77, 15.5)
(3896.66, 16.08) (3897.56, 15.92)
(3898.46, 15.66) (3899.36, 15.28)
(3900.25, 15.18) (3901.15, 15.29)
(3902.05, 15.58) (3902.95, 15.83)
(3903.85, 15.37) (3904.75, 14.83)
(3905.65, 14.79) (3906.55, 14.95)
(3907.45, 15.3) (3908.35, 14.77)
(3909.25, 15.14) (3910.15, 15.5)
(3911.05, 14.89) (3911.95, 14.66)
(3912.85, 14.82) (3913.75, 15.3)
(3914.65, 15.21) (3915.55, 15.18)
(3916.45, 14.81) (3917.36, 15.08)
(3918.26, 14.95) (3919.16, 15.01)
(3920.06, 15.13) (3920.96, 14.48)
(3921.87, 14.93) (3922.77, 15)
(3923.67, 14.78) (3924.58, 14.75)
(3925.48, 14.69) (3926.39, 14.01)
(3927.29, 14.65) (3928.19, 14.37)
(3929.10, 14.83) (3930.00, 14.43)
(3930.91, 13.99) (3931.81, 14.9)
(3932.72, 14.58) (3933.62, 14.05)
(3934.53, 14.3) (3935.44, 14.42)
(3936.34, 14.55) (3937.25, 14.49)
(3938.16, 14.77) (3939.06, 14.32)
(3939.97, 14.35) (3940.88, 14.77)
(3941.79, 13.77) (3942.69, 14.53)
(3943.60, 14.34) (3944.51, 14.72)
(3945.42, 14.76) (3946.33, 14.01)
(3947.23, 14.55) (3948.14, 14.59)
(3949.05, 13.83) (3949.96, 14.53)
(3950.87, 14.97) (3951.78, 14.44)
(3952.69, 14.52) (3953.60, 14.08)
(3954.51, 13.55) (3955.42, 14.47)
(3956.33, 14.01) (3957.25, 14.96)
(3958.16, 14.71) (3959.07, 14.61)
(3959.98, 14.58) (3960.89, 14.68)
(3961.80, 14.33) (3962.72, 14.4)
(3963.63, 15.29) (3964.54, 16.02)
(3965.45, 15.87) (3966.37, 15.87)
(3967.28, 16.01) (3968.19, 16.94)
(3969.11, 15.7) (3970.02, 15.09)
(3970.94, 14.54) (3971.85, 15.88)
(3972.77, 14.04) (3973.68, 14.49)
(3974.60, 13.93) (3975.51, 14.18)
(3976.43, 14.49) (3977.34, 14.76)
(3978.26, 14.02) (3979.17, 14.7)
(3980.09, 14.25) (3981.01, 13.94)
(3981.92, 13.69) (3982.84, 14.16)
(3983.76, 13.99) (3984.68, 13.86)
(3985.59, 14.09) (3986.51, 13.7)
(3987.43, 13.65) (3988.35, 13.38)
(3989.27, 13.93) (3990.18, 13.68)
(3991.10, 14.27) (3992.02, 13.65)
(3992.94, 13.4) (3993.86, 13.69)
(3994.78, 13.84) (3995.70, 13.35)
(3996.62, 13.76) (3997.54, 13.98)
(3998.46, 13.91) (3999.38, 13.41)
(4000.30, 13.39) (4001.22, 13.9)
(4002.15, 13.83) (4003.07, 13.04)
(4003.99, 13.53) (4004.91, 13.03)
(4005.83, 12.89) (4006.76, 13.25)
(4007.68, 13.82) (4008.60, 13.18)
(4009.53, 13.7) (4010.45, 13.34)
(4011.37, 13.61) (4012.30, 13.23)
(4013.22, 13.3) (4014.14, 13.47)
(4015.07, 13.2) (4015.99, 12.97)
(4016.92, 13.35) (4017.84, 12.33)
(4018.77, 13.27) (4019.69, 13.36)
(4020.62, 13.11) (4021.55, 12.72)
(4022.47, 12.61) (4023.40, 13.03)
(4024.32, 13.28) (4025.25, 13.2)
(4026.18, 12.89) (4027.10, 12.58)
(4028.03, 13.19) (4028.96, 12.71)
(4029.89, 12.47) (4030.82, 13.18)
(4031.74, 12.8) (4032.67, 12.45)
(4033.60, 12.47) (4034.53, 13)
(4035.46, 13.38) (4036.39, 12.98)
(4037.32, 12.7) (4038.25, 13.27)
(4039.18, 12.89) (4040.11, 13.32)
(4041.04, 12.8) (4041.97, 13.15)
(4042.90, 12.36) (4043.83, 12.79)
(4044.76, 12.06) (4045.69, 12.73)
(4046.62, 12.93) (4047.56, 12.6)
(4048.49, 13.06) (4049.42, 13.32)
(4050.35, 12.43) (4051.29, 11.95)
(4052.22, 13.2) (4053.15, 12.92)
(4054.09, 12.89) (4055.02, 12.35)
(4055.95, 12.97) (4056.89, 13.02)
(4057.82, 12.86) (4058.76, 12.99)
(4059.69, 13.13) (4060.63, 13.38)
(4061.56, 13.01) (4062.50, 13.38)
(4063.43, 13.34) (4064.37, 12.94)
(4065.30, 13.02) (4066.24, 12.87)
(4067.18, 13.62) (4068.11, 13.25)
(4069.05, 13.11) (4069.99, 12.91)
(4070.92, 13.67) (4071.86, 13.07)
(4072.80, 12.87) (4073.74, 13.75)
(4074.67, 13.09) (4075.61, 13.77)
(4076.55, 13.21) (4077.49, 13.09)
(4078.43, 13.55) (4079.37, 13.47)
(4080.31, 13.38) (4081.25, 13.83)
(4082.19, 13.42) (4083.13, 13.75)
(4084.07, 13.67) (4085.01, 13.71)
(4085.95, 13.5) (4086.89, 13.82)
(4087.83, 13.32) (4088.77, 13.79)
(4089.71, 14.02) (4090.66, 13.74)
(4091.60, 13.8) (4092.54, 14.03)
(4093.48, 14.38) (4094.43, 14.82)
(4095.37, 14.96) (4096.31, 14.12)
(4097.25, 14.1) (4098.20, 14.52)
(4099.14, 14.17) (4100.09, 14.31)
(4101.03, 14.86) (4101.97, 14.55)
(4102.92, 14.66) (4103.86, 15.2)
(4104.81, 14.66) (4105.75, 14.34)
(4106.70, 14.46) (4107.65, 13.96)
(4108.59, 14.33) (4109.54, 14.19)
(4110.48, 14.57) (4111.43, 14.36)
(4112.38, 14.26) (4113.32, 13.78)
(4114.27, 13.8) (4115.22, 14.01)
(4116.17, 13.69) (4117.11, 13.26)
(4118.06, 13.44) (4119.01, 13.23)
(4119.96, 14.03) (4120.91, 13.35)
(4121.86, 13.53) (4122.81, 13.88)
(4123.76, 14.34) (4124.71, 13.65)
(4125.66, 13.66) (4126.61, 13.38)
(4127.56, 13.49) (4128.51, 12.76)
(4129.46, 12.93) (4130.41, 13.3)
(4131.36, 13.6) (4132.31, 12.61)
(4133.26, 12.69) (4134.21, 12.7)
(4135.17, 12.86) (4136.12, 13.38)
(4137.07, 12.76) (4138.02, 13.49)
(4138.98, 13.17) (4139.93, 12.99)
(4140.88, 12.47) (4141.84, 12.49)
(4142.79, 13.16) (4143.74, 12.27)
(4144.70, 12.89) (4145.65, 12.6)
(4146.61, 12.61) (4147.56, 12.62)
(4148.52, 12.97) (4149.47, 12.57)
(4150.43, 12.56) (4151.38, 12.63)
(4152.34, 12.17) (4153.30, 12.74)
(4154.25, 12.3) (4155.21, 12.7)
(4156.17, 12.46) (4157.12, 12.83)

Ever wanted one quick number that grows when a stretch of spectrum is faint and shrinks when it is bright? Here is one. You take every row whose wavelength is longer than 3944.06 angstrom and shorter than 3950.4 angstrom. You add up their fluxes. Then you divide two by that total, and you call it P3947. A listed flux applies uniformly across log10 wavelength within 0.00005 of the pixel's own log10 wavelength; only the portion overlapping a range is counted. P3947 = 0.02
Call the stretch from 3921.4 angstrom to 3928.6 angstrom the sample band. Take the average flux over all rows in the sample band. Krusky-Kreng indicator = 14.65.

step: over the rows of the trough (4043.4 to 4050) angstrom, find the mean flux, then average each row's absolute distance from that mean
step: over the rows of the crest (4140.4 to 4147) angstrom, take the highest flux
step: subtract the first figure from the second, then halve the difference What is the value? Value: 6.4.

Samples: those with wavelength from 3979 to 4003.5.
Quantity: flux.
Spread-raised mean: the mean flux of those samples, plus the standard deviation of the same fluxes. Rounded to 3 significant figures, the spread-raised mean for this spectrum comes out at 14.1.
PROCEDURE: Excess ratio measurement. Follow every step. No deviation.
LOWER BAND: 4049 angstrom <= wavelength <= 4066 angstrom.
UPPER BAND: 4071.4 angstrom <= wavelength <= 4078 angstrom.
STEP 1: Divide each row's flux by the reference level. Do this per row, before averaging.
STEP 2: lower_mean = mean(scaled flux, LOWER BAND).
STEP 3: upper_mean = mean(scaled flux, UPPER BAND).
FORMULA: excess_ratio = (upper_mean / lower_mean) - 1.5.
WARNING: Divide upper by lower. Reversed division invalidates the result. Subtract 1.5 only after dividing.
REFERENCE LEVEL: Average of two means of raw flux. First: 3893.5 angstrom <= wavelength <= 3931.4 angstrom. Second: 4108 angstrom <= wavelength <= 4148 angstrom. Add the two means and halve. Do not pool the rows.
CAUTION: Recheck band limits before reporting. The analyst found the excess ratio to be -0.48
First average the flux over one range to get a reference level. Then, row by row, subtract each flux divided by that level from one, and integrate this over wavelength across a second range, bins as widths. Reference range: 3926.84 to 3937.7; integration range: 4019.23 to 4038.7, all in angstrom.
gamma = 2.1 angstrom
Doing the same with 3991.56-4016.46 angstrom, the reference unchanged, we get 1.7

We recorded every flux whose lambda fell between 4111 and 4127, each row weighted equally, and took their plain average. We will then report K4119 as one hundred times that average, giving 1374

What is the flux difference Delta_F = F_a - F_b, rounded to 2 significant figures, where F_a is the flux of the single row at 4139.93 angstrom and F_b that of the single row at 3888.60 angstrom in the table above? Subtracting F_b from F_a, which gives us -3.6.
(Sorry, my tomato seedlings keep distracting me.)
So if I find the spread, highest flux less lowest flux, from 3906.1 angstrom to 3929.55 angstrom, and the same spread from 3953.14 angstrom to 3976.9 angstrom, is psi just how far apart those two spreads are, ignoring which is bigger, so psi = 1.9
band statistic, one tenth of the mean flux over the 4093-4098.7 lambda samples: 1.45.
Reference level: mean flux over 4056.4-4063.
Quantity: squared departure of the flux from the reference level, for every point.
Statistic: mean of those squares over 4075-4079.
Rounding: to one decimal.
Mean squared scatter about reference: 0.2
